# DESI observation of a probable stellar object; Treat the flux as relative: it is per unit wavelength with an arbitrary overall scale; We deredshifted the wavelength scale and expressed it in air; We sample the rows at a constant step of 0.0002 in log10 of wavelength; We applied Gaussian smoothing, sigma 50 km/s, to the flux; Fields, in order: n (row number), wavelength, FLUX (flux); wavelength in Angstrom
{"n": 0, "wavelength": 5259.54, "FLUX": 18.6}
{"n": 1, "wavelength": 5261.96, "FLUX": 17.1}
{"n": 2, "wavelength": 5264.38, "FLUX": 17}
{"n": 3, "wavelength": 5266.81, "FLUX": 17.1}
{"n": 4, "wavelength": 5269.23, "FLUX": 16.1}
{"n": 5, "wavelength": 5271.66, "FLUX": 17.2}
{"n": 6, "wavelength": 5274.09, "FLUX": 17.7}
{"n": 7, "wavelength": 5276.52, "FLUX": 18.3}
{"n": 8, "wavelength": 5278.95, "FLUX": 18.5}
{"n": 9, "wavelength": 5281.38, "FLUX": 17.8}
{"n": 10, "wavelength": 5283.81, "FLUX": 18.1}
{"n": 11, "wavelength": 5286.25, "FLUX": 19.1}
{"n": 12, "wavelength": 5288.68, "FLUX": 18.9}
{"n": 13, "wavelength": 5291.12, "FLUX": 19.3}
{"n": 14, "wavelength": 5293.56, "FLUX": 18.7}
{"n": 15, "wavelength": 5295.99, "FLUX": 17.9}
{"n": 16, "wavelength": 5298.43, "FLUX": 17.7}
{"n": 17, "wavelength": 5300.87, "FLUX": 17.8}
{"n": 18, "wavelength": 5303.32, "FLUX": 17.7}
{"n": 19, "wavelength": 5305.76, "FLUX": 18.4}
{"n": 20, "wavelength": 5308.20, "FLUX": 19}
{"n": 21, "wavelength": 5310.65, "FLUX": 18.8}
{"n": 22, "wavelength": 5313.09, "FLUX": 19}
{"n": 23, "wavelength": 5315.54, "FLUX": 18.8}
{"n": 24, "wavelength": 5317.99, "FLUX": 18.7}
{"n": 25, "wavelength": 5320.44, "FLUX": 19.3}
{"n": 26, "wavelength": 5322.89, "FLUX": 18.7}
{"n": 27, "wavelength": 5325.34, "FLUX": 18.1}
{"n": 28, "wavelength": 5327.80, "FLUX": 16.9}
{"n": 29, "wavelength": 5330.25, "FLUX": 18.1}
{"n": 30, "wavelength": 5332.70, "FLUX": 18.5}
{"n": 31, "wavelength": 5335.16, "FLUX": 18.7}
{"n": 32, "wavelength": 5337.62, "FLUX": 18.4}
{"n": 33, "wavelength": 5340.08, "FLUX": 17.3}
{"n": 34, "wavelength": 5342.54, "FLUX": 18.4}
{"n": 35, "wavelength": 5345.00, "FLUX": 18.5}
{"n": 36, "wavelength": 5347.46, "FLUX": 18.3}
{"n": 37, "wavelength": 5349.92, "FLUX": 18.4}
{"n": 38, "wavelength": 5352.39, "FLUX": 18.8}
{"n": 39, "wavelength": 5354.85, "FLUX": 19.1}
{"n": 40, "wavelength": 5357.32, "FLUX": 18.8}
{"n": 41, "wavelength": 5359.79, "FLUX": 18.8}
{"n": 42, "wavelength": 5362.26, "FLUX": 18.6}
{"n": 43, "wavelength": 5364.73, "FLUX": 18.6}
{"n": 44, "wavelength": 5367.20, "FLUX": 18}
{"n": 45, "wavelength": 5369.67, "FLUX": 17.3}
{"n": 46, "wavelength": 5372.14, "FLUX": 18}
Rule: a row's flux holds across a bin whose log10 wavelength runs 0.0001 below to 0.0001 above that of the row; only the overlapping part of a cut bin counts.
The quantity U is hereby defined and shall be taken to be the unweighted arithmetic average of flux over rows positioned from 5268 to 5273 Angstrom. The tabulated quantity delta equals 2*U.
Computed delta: 33.3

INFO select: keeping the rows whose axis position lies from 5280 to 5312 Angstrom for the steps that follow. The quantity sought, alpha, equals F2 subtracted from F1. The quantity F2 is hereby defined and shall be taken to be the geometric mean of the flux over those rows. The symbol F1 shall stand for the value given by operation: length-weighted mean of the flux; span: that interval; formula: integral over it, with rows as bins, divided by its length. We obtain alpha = 0.014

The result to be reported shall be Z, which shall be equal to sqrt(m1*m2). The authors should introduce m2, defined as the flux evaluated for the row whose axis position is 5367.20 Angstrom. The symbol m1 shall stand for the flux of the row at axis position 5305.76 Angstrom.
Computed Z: 18.2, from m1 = 18.4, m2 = 18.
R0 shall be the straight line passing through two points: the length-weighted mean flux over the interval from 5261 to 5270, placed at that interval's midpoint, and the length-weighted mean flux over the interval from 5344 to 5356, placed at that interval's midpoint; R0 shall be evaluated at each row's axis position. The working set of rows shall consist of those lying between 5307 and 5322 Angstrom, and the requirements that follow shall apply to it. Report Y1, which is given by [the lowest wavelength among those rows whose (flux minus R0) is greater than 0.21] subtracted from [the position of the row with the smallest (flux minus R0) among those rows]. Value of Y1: 9.8 Angstrom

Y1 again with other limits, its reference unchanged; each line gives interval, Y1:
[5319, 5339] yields 7.4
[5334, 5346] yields 4.9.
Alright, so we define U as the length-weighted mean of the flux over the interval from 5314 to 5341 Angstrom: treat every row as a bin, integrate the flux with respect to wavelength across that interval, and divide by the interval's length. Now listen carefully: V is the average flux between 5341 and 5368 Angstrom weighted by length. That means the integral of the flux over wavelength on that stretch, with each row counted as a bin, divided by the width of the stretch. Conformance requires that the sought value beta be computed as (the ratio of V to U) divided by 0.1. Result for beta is 10.1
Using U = 18.33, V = 18.6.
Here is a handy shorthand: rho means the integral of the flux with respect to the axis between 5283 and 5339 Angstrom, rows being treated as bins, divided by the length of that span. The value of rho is 18.5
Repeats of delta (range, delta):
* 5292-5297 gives 36.6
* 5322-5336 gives 36.3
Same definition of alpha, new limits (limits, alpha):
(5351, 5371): 0.004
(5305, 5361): 0.008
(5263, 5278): 0.034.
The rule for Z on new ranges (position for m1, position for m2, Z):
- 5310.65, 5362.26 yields 18.7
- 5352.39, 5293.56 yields 18.7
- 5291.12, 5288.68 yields 19.1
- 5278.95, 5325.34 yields 18.3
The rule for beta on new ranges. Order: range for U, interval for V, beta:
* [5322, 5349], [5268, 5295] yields 10.0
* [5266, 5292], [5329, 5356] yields 10.2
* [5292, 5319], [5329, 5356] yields 10.0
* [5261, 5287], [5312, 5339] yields 10.5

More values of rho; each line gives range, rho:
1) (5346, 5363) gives 18.7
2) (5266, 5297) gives 18.1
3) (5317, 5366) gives 18.4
